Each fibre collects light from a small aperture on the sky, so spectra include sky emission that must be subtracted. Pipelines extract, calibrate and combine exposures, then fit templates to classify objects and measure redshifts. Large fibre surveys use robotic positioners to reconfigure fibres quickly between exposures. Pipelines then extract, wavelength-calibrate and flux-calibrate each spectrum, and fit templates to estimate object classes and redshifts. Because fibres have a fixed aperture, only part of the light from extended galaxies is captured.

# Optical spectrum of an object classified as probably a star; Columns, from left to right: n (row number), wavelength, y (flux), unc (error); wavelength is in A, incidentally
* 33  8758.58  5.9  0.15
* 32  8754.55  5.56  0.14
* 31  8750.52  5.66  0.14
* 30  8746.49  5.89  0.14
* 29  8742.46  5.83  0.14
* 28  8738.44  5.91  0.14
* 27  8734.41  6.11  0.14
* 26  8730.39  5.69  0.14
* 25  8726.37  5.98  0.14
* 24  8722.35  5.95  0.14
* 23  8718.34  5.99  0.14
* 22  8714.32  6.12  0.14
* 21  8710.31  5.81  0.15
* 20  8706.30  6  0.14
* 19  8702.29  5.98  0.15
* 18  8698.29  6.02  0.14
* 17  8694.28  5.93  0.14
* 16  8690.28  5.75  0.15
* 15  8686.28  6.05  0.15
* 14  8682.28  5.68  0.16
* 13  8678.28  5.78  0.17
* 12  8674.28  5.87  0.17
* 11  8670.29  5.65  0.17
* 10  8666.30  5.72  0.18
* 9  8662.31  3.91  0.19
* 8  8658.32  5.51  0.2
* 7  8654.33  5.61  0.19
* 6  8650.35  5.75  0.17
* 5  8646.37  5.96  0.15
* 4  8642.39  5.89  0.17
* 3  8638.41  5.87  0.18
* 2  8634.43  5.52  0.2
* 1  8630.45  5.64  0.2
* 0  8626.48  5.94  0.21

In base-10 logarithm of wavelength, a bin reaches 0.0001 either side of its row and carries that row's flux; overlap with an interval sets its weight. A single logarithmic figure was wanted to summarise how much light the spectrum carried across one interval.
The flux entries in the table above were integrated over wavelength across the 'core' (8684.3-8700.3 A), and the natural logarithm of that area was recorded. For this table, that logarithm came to 4.55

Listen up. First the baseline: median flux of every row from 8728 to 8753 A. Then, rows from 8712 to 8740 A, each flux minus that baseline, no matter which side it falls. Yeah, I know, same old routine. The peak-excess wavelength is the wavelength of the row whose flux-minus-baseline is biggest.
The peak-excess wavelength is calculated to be 8714.32 A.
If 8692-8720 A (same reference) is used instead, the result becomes 8714.32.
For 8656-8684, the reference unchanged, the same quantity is 8674.28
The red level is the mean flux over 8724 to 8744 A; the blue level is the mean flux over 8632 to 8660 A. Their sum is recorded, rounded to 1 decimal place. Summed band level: 11.6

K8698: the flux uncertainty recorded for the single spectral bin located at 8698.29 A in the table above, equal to 0.140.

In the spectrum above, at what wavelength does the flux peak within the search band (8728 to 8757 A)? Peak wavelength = 8734.41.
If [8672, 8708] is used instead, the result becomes 8686.28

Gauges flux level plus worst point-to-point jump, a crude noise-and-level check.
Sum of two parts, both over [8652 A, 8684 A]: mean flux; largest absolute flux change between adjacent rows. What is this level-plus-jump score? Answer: 7.28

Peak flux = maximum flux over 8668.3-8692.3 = 6.05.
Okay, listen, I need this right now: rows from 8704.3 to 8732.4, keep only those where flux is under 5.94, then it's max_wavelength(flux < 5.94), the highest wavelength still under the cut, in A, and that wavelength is 8730.39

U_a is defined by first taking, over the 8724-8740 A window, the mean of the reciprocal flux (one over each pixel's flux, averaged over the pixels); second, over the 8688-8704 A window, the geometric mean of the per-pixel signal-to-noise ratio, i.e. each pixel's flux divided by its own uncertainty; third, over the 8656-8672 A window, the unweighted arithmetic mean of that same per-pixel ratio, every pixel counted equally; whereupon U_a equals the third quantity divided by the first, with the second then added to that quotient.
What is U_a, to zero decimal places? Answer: 208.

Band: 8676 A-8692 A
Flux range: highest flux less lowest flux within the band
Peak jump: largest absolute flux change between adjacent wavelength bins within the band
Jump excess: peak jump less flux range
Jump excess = 0.00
